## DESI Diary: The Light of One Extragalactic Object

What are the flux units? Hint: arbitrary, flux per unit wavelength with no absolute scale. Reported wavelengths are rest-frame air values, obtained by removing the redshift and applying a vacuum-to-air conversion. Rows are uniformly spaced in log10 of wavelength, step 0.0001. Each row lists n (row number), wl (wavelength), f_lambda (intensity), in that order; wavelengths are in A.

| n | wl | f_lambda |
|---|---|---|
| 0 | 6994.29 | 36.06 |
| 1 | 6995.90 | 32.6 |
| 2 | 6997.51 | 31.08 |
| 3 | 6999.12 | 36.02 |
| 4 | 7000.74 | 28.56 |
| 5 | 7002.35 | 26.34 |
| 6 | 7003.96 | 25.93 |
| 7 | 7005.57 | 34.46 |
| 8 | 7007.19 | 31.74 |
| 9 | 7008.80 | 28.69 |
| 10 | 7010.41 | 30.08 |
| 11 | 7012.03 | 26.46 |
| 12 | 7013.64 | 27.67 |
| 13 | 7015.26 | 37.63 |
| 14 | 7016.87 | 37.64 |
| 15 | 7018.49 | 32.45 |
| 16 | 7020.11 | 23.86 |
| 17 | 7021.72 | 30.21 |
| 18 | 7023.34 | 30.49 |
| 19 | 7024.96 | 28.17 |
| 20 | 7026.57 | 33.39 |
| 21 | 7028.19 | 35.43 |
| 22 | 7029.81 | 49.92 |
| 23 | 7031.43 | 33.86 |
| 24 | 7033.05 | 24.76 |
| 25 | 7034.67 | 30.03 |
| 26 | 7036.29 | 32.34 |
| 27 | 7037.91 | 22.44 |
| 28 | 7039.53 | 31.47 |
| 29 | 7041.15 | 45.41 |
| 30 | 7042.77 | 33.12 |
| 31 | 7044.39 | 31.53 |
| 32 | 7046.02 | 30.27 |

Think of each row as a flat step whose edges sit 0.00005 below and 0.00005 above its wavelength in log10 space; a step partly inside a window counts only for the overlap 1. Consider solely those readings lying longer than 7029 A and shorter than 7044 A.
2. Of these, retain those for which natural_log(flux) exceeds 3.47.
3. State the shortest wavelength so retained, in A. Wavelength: 7029.81 A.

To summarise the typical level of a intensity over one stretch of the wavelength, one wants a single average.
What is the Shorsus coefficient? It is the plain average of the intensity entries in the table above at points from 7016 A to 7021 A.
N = 31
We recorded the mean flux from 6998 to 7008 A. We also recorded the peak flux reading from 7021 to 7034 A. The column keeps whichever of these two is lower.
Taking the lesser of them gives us 30.5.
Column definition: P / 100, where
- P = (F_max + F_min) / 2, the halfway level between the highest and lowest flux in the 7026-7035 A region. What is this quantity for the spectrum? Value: 0.373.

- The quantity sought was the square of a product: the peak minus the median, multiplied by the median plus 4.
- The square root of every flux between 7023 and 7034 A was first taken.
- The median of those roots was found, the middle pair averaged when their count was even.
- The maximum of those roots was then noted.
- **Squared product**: 158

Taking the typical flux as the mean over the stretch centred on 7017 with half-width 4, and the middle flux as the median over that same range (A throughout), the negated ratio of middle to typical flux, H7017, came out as -1.02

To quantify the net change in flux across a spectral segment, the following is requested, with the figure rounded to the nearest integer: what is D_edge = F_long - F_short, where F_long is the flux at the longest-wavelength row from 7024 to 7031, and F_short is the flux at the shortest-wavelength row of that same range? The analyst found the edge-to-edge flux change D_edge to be 22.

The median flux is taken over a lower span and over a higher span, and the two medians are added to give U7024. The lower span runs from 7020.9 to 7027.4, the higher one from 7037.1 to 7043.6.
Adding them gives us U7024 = 62.6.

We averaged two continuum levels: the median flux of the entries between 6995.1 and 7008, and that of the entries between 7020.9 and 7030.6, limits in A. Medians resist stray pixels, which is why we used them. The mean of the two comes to 31.7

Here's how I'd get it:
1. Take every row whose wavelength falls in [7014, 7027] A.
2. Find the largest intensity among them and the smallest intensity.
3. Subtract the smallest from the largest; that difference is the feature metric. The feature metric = 14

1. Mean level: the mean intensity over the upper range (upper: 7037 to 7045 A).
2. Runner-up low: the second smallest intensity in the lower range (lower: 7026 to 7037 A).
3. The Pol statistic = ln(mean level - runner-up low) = 1.0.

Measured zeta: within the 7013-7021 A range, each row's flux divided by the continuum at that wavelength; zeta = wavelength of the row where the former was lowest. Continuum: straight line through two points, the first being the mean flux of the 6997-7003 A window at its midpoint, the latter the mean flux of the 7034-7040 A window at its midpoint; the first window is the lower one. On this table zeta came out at 7020.11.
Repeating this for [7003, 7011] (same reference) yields 7003.96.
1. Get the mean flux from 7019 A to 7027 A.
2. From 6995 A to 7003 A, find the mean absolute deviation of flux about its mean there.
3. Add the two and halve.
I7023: 16.0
